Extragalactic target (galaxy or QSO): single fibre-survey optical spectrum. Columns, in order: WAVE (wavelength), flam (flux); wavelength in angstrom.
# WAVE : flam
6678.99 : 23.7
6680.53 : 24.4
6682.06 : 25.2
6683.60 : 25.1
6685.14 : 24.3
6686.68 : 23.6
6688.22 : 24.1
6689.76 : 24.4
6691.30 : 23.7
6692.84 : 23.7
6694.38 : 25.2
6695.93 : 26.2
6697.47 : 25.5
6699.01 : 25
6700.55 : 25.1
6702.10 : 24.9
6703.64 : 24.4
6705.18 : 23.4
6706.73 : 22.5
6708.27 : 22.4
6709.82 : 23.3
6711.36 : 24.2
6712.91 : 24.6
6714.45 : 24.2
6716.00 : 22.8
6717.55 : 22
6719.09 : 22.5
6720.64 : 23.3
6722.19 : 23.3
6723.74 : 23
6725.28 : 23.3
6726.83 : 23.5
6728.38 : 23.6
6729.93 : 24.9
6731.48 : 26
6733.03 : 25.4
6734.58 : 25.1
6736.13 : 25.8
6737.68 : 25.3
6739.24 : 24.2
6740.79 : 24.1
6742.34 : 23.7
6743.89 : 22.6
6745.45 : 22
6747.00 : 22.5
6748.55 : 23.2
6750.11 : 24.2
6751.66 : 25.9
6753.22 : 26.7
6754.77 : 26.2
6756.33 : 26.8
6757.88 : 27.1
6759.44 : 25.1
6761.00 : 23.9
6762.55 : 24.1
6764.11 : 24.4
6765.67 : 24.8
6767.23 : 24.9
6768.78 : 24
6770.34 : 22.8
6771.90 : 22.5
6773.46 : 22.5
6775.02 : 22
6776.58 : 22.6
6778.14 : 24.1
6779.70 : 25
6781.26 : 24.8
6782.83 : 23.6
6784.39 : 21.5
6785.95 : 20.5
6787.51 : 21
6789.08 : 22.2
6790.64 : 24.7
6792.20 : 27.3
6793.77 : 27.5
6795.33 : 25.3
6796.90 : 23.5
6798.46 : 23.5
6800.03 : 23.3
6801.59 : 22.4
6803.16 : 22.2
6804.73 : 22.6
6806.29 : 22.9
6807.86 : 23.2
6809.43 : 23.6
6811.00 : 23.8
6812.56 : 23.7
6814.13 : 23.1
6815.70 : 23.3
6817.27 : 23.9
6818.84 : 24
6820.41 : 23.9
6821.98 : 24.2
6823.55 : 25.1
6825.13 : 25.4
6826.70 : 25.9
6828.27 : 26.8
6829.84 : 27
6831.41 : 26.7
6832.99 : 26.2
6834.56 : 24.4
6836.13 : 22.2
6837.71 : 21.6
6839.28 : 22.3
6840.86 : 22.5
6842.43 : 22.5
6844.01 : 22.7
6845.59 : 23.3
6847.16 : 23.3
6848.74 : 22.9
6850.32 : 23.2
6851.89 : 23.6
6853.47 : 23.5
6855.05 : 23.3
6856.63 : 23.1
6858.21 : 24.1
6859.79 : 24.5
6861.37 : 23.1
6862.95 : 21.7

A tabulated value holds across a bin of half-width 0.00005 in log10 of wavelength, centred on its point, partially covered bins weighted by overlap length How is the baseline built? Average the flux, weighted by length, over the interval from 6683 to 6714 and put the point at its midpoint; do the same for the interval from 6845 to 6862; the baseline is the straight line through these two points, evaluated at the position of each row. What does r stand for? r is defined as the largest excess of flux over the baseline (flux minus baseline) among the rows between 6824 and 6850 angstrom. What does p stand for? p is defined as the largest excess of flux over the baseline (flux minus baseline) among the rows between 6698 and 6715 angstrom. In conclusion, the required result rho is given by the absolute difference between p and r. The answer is 2.6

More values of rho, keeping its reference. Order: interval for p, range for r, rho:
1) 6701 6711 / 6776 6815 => 3.1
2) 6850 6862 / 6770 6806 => 2.6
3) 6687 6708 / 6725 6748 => 0.0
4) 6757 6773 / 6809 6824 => 1.7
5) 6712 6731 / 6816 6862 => 2.6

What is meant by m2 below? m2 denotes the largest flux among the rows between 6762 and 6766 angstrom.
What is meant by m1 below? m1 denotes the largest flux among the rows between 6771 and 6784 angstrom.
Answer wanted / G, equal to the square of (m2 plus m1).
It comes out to 2480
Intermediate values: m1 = 25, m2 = 24.8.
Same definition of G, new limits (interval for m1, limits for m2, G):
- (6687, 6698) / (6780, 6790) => 2601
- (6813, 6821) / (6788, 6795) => 2652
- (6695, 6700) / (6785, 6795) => 2884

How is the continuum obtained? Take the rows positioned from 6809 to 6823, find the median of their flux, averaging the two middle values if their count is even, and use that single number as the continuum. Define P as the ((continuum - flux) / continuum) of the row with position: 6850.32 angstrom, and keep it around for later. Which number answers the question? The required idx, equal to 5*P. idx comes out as 0.1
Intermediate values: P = 0.03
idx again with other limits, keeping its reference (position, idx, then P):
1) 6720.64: 0.1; 0.02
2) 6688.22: -0.1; -0.01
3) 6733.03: -0.3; -0.07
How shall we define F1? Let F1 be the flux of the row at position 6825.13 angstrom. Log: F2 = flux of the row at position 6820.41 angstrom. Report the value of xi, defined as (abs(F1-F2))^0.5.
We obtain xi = 1.2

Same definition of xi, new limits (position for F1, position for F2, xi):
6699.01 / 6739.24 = 0.9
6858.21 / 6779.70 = 0.9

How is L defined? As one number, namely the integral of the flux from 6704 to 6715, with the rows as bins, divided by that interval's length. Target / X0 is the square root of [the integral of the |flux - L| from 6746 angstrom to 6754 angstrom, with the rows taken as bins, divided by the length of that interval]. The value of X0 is 1.2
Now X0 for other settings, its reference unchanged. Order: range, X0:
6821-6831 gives 1.5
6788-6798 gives 1.4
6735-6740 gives 1.2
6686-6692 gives 0.6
